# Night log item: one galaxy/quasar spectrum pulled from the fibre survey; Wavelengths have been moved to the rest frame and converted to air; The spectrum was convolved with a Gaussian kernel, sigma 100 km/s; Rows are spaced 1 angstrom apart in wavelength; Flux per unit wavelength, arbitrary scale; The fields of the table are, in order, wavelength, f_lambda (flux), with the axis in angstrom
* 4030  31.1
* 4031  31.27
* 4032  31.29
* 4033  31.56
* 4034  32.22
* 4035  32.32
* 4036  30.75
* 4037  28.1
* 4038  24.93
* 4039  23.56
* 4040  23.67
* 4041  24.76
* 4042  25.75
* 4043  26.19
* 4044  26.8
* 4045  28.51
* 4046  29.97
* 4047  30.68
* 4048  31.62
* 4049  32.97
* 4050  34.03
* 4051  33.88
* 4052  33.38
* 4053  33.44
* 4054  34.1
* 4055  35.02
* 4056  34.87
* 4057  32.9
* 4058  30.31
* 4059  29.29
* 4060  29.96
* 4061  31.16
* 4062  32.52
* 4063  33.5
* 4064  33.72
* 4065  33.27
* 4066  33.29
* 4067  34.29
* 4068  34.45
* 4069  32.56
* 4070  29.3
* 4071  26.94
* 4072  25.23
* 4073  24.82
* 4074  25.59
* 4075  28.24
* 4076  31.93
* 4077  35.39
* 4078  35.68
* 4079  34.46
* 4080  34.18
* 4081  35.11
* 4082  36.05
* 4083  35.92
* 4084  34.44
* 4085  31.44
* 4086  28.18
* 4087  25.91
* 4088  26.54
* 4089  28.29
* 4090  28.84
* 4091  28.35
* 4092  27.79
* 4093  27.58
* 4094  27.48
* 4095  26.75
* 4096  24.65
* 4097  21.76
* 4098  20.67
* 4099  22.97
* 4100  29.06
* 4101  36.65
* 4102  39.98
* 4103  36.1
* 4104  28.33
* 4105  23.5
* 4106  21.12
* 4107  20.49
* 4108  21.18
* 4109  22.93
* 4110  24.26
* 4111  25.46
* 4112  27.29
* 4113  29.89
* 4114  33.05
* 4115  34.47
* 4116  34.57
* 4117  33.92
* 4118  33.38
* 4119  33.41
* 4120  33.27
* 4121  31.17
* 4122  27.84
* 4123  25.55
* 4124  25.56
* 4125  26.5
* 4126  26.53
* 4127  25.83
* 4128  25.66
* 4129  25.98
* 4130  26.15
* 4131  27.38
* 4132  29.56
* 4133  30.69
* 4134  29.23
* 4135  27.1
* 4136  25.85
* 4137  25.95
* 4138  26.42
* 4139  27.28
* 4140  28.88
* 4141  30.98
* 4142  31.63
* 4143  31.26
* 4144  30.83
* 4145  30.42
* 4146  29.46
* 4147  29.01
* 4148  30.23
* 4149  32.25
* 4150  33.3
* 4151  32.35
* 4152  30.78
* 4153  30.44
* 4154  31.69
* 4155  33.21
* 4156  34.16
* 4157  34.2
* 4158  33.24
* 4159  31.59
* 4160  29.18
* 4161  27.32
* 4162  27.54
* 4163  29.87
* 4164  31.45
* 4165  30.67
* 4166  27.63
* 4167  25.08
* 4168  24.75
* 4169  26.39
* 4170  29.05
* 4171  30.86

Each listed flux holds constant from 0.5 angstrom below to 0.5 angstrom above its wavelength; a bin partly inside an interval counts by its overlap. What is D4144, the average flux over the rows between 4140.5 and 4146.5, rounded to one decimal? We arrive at 30.8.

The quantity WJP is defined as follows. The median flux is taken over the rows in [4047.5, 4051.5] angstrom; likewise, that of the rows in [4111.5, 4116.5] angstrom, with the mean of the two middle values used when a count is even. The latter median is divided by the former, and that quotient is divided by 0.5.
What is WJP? 1.98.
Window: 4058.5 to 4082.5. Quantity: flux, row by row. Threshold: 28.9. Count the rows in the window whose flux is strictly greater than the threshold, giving 19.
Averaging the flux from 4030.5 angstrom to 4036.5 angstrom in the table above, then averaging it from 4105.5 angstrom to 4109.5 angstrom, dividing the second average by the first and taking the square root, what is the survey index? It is 0.82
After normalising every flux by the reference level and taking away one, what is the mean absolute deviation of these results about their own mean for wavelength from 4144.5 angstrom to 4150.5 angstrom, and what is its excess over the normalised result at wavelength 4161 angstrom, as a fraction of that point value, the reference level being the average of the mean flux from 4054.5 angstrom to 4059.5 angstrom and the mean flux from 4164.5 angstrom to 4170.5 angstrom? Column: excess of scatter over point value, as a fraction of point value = -1.52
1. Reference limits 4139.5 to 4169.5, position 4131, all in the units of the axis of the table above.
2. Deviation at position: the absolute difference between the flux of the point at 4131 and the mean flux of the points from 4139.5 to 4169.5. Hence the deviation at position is 2.9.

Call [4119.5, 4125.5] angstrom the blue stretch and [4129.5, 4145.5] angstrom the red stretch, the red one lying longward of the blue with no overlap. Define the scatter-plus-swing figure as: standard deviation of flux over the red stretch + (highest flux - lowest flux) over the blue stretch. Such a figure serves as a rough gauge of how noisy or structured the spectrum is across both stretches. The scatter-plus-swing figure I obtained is 10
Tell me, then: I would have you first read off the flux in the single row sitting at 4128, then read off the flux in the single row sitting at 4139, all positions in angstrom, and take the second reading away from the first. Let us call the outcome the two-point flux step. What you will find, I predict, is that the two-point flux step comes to -1.6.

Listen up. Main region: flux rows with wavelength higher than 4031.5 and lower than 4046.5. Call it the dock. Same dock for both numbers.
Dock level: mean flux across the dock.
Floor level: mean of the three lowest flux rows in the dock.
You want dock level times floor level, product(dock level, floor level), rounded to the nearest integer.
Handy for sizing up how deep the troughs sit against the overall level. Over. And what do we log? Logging 673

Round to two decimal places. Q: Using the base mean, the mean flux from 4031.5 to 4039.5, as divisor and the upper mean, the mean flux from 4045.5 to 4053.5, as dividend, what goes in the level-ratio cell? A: 1.11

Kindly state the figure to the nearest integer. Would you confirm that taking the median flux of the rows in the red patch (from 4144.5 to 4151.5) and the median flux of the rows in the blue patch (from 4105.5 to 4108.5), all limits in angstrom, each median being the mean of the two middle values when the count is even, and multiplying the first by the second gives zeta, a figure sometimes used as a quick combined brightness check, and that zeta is 642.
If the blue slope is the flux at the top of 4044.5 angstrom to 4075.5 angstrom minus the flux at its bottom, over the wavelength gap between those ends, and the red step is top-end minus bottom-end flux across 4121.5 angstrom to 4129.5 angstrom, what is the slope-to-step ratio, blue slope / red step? 0.00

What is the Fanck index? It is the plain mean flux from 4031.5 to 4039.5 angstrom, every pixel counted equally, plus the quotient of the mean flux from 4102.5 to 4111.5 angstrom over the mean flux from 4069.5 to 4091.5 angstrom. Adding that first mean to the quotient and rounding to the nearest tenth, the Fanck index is 30.2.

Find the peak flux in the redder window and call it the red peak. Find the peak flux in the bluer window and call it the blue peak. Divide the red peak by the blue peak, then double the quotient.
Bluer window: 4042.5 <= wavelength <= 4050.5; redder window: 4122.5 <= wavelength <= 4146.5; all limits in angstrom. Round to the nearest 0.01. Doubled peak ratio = 1.86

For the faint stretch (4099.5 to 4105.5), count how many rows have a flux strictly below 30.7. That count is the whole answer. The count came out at 3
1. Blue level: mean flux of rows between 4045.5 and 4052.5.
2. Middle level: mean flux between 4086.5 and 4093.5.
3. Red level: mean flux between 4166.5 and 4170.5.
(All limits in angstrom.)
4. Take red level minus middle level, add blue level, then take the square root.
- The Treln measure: 5.6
